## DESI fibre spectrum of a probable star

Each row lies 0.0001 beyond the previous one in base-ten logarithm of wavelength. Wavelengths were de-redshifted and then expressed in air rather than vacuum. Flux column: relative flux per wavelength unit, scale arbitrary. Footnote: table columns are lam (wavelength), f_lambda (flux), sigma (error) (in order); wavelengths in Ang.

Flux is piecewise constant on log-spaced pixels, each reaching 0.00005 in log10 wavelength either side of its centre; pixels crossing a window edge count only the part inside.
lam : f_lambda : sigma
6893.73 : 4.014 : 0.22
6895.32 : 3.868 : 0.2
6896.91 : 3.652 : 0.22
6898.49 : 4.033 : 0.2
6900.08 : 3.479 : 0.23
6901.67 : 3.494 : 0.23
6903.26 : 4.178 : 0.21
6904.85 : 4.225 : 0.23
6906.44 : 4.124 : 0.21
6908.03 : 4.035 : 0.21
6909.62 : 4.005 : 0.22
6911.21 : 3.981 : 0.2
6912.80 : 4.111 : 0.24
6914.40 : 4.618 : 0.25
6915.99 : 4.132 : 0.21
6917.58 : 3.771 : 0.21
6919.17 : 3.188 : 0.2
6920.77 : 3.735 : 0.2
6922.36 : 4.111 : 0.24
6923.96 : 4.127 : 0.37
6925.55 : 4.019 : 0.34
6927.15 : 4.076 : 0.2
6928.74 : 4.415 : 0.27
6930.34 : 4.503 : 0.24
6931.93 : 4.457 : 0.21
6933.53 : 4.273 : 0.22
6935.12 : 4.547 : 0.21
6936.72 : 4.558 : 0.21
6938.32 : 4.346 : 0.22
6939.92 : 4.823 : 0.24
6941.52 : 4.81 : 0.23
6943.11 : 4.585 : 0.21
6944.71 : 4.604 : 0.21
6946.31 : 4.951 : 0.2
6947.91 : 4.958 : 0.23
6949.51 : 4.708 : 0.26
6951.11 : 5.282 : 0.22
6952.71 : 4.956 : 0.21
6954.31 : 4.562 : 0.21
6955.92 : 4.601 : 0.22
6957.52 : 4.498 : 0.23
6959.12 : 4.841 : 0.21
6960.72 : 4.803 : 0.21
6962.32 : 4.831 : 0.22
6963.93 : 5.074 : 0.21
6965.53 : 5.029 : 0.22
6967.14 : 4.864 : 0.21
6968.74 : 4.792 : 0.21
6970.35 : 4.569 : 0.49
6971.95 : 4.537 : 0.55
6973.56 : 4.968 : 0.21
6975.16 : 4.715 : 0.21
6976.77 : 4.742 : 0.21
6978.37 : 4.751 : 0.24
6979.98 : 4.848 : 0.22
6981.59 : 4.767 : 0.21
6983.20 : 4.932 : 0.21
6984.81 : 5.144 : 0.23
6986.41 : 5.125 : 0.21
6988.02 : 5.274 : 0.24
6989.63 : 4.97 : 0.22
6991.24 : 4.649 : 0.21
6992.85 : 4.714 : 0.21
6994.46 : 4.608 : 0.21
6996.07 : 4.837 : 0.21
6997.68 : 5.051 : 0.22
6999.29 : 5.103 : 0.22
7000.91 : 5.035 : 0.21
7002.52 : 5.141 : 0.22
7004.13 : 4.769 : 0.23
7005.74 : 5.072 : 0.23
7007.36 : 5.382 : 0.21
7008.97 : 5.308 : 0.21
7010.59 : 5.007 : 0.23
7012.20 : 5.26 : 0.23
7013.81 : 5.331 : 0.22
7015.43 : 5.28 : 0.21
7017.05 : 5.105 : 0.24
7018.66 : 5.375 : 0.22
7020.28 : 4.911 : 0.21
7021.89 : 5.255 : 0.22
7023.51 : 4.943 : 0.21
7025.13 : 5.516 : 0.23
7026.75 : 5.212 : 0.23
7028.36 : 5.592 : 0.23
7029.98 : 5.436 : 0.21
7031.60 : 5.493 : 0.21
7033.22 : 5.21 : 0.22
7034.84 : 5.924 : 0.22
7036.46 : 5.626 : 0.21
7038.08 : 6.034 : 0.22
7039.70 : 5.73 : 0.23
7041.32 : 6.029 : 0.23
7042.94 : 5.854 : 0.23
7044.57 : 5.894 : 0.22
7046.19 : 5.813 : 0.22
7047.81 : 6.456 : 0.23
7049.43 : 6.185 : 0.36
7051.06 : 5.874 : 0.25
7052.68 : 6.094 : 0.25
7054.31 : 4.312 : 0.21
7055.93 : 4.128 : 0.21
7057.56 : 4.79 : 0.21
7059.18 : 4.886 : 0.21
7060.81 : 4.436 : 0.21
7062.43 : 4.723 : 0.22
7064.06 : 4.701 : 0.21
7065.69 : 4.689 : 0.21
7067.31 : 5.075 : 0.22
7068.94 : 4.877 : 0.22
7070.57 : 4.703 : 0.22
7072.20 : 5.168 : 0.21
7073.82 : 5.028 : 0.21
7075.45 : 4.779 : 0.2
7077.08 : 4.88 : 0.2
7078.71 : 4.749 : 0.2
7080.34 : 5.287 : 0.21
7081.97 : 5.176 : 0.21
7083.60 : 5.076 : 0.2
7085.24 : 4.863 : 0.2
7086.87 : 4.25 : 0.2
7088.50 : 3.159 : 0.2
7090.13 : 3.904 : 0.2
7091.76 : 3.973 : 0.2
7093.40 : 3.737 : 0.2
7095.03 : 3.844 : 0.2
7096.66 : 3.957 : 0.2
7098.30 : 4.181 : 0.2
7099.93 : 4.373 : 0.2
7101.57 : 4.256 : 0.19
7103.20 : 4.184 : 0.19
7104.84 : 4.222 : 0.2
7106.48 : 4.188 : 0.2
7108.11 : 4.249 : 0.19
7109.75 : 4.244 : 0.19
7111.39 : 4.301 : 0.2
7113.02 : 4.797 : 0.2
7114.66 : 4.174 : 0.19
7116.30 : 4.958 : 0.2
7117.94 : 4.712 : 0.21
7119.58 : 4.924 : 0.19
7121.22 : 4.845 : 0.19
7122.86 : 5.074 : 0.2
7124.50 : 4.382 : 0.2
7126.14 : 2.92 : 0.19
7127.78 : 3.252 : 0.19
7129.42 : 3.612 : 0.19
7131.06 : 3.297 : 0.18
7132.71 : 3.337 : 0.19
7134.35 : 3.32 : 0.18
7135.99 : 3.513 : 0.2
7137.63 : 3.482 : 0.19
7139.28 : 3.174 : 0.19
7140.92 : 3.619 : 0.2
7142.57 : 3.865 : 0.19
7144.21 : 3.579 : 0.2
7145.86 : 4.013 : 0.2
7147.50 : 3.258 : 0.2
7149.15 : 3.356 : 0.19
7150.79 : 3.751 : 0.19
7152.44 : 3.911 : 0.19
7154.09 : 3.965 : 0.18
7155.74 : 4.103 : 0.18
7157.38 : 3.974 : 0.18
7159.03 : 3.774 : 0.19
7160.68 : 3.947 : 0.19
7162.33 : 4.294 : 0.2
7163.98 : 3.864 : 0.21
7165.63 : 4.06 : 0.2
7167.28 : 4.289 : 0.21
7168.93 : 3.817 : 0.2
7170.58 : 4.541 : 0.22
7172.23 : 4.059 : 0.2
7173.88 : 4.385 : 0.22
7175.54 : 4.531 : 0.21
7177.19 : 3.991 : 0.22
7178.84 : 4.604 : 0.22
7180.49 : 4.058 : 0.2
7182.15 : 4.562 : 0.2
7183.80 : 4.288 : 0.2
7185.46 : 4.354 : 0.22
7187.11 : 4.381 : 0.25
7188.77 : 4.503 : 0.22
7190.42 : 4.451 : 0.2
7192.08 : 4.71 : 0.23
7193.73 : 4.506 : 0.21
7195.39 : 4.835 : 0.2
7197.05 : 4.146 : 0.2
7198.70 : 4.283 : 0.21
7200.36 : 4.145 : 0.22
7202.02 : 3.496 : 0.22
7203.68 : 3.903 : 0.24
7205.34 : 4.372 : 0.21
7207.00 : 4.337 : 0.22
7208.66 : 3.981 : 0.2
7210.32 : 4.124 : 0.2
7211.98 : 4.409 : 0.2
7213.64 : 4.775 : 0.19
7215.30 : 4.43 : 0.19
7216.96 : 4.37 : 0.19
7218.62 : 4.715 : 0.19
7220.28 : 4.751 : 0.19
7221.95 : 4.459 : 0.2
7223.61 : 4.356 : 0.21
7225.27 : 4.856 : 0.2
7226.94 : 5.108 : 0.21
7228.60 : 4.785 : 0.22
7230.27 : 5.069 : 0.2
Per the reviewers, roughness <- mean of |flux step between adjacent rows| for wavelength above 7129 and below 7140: 0.15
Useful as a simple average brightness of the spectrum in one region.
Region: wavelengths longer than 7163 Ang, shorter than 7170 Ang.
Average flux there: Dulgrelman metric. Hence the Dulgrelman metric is 4.0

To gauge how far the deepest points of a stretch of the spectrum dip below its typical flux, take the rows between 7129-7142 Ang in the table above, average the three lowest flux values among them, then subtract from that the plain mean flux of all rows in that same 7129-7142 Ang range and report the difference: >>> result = -0.16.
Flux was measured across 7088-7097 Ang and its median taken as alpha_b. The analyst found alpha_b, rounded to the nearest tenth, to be 3.9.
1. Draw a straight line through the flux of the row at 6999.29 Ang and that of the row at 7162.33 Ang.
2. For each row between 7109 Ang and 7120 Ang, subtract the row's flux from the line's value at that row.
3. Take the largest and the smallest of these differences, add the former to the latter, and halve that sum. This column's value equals 0.0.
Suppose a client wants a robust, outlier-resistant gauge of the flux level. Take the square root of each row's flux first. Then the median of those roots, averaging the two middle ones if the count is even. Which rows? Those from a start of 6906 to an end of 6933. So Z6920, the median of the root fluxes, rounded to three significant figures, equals 2.03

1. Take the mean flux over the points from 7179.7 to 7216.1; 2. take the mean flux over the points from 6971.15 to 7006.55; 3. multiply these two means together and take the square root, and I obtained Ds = 4.6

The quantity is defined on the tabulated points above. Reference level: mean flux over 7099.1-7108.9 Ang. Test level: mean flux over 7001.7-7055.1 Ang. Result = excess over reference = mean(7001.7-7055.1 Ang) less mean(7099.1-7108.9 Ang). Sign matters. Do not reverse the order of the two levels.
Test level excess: 1.2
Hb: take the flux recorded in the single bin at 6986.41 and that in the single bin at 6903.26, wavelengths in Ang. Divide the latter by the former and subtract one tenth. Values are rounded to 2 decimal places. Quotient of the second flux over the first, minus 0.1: 0.72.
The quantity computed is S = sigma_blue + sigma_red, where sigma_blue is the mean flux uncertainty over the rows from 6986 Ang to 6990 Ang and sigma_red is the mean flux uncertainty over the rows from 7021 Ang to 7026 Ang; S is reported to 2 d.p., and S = 0.44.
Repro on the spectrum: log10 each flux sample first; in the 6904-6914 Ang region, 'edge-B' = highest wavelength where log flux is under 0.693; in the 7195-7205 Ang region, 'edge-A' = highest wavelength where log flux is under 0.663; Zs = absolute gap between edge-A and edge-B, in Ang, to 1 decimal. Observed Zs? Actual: 290.9 Ang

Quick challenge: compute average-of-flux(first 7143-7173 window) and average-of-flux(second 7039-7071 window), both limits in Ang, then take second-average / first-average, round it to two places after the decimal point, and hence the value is 1.34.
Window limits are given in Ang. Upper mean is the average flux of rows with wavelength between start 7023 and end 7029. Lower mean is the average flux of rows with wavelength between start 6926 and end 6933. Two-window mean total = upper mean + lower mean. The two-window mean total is 9.7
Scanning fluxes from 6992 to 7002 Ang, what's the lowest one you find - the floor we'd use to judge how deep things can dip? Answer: 4.608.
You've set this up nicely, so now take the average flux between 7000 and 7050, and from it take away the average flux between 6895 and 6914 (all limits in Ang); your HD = 1.5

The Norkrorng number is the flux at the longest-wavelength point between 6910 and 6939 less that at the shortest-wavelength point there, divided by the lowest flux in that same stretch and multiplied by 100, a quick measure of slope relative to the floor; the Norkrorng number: 11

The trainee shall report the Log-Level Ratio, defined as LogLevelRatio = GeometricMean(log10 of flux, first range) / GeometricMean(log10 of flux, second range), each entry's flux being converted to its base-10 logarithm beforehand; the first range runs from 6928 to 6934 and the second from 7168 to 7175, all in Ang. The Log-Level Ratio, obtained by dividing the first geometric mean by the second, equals 1.04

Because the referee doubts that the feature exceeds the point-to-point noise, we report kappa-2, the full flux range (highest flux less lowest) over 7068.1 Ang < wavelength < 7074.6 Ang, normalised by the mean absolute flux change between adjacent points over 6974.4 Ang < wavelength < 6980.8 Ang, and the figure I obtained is 10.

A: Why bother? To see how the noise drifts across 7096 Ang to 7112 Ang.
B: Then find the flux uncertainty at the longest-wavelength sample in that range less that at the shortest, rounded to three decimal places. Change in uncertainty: 0.000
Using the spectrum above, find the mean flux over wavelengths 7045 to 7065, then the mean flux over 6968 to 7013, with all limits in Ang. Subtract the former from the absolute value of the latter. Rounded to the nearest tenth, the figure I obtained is -0.3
